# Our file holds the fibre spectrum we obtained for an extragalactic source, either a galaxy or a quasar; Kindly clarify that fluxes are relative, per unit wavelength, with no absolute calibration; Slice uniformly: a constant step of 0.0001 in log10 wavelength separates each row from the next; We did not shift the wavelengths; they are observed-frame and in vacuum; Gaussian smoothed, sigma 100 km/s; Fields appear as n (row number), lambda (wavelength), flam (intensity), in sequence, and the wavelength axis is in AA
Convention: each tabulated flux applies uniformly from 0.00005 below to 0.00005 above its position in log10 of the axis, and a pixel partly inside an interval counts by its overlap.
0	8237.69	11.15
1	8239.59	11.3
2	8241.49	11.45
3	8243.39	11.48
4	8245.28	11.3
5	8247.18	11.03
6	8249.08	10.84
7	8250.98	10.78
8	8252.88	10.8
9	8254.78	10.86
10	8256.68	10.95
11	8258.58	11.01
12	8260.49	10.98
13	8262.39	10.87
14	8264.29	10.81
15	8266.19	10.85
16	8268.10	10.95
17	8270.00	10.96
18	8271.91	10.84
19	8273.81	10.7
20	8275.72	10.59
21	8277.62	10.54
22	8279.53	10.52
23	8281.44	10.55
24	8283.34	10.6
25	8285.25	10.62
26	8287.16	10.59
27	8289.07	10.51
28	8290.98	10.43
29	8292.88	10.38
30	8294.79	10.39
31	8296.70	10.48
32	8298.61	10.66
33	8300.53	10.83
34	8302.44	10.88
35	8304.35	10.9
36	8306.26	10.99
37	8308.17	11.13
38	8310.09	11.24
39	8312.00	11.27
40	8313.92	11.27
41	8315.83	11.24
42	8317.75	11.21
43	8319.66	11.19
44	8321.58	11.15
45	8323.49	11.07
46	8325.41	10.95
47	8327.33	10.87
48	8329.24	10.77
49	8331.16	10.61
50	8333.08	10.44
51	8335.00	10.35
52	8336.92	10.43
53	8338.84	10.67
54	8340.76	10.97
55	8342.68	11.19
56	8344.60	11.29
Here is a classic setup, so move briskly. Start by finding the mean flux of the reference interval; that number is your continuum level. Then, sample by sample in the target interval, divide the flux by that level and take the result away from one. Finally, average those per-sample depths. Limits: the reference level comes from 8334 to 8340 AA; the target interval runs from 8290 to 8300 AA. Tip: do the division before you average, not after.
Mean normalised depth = 0.001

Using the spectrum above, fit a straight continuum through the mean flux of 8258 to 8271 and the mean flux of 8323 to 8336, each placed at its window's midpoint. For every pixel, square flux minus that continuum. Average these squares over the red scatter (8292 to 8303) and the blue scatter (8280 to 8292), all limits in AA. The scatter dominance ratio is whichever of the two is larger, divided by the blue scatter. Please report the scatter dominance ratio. 1.0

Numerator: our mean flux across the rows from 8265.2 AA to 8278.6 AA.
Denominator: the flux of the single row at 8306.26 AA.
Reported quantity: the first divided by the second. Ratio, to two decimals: 0.98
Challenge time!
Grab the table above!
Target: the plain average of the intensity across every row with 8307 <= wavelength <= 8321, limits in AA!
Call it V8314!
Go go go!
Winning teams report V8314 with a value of 11.2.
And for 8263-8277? 10.8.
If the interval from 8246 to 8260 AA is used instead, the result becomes 10.9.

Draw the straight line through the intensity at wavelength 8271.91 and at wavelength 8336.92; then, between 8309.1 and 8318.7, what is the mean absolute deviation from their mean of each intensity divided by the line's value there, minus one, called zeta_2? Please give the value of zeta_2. 0.0016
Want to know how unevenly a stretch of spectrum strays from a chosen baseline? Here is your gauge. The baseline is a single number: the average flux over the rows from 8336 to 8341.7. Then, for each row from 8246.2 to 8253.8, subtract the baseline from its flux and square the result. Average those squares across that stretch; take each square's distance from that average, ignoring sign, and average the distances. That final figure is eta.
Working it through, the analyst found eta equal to 0.038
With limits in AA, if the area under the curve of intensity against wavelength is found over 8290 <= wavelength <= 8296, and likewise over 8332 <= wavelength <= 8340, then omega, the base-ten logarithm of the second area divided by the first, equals 0.13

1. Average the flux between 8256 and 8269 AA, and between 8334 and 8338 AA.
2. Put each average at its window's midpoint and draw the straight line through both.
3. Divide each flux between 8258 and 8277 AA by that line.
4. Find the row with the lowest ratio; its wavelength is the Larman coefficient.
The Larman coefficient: 8275.72 AA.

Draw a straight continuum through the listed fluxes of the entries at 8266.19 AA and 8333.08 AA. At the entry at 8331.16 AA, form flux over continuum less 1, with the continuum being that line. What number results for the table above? 0.02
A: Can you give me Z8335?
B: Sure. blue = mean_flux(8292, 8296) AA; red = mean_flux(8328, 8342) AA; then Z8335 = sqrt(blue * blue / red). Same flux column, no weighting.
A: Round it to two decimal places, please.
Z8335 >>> 3.19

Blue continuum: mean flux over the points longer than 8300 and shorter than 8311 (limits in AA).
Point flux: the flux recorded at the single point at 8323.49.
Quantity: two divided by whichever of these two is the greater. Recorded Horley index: 0.181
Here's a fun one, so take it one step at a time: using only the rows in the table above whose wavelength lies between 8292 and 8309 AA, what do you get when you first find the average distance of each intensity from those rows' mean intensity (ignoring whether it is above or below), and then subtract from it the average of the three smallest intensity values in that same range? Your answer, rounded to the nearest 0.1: -10.2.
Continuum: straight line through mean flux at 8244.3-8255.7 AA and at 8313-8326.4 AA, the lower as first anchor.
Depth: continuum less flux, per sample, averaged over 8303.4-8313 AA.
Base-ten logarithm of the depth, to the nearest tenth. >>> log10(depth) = -1.9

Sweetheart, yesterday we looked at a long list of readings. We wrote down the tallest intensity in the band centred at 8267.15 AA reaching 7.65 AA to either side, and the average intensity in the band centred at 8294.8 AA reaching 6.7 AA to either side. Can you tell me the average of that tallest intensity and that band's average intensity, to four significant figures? 10.75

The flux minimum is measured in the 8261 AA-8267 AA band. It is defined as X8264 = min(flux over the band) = 10.81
